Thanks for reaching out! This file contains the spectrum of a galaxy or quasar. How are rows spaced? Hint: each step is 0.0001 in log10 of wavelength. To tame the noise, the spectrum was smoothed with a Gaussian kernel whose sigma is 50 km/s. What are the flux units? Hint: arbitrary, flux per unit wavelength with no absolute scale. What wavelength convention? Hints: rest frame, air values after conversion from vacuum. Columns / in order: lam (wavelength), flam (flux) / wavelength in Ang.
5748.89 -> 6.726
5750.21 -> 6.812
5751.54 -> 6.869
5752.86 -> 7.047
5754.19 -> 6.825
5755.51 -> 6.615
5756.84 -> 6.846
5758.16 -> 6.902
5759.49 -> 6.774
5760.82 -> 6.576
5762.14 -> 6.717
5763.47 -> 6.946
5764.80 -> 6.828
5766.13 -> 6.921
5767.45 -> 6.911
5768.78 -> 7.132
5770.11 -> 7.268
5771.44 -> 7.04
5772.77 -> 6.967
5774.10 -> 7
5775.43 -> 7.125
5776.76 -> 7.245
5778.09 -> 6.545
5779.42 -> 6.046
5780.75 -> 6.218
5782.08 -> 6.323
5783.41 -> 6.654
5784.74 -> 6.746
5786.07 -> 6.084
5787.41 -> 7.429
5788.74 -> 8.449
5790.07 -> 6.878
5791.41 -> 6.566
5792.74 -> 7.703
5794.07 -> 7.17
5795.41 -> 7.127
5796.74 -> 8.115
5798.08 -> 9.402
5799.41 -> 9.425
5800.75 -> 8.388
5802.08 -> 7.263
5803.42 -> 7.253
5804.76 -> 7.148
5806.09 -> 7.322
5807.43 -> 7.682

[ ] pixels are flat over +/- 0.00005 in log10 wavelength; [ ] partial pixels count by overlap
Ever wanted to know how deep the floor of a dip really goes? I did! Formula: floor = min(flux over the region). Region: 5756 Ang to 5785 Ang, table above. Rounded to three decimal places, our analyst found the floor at 6.046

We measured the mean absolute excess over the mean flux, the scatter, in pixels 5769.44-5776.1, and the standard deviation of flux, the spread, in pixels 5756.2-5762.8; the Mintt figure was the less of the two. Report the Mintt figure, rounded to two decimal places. 0.09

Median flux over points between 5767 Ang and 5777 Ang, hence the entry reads 7.1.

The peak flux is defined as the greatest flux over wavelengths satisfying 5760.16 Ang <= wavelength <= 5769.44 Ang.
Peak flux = 7.132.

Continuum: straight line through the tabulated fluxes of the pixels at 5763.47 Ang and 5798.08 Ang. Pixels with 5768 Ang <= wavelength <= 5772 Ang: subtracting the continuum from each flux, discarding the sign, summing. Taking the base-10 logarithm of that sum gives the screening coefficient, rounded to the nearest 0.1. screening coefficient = -0.1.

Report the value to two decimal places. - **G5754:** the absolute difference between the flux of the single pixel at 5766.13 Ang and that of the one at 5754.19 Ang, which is 0.10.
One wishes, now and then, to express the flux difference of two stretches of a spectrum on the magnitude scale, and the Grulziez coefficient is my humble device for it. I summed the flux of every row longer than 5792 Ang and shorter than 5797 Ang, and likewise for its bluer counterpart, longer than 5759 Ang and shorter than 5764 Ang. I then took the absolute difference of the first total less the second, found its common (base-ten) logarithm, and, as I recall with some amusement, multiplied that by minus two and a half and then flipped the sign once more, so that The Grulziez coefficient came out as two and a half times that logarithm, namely 1.23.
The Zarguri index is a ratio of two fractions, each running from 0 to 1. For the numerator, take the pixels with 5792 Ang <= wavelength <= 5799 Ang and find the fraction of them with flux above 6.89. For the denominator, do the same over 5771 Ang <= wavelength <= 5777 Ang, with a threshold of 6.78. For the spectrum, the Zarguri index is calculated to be 1.0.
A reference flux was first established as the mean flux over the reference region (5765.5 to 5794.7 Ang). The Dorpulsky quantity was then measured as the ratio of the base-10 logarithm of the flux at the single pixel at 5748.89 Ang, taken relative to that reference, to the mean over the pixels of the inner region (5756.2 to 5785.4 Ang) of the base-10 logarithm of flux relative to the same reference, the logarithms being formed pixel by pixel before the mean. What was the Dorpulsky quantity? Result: 1.6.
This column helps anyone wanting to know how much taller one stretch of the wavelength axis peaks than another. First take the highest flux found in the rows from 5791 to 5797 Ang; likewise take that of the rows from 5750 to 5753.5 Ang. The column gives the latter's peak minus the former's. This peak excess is -1.1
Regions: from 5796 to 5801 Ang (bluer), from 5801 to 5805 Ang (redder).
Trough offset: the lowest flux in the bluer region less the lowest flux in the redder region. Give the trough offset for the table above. 1.0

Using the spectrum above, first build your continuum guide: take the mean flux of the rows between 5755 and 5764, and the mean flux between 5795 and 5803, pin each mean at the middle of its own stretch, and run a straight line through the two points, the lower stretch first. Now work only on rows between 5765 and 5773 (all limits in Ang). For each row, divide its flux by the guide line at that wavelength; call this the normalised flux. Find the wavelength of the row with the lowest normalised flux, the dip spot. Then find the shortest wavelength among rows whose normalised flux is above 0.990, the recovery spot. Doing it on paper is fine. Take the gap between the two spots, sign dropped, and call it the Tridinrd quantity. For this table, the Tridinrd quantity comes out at 4.0 Ang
